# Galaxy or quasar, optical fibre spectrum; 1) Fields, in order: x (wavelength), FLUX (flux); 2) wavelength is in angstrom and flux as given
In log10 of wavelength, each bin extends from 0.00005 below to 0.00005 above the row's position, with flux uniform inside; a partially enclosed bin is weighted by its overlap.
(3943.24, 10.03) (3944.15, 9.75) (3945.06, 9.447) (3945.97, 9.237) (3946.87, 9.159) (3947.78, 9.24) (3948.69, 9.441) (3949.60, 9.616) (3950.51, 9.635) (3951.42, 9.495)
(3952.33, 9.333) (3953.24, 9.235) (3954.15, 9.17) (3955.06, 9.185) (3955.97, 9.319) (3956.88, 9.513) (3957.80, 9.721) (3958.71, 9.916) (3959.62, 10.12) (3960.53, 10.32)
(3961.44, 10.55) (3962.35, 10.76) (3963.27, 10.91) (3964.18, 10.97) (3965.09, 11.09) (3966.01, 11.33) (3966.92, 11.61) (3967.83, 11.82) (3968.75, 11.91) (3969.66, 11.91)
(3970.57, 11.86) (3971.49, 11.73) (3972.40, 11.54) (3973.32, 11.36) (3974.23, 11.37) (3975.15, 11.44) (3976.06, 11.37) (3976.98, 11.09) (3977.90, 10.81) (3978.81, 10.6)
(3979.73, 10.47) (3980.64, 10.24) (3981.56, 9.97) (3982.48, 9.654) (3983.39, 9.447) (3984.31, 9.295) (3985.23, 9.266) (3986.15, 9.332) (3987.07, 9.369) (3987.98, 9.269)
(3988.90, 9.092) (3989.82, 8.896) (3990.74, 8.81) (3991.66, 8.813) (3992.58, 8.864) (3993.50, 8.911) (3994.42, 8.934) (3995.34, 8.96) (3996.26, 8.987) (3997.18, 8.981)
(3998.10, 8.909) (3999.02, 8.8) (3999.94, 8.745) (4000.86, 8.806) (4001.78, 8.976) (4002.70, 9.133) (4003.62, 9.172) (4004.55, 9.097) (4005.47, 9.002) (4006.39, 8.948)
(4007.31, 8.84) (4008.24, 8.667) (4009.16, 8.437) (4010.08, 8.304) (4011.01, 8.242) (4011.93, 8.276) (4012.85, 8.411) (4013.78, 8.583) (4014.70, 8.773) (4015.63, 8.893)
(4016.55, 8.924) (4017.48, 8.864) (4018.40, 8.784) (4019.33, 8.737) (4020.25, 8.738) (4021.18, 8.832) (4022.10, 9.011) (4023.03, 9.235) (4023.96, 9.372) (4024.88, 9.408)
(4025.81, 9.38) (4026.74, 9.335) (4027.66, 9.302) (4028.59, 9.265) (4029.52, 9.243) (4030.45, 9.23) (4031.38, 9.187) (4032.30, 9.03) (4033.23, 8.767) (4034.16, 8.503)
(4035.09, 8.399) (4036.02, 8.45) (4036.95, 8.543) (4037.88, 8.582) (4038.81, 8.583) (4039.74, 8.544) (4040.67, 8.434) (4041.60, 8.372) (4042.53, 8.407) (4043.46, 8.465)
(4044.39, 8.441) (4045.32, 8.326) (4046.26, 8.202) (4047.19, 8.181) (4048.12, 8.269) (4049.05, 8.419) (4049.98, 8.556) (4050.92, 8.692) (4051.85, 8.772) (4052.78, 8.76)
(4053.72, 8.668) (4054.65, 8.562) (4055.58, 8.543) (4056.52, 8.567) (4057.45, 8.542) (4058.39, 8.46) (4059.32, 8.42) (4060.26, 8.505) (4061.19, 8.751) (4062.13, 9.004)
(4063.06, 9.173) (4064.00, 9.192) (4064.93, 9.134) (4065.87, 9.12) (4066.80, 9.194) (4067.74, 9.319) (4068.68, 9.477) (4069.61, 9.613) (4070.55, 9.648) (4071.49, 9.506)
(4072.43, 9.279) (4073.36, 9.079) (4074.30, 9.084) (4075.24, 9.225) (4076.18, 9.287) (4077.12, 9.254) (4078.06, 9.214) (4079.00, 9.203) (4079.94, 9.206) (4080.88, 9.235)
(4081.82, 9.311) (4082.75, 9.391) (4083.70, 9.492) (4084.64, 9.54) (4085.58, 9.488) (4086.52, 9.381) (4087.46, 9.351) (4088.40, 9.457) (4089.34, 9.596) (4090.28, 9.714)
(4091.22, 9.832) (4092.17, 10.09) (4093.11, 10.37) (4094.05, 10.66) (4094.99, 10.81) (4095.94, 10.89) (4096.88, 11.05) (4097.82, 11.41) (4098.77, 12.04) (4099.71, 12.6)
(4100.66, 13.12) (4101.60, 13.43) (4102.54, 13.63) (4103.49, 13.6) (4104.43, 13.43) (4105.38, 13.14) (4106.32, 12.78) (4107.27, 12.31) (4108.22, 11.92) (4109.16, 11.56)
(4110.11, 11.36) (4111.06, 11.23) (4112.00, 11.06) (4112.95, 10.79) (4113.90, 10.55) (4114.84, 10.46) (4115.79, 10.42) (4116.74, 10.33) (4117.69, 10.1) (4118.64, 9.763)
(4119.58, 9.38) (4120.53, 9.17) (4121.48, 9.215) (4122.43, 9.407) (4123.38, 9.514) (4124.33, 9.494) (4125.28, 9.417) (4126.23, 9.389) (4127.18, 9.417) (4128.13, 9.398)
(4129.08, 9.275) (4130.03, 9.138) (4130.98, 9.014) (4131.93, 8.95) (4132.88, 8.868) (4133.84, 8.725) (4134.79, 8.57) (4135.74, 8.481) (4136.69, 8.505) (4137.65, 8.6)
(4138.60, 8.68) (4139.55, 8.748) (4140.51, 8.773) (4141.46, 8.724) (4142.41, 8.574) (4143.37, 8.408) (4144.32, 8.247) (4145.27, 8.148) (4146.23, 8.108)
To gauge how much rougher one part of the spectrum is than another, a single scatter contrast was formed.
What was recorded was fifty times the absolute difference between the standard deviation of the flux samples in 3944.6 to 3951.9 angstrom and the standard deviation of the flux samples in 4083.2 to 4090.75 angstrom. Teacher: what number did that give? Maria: 3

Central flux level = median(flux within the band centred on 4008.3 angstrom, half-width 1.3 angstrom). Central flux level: 8.67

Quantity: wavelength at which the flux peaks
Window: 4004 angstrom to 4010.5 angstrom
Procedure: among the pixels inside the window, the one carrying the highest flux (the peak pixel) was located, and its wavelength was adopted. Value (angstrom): 4004.55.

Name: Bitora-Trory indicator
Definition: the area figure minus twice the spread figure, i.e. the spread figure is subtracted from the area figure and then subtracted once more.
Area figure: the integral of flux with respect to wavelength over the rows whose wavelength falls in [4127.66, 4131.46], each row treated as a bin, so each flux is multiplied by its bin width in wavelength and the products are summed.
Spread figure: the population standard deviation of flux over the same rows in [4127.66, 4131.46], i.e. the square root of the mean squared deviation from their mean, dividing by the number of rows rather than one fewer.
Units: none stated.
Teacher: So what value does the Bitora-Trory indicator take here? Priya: 34.7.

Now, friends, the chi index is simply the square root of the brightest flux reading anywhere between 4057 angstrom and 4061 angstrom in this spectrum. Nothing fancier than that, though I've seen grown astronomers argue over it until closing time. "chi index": 2.92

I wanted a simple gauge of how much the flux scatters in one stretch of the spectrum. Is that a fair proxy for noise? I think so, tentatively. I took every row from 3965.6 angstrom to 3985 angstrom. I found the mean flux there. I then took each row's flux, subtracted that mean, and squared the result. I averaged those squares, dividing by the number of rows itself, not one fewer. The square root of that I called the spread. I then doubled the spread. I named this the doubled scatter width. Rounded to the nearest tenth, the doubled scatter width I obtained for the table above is 1.6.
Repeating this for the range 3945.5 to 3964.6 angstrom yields 1.2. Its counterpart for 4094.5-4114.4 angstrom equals 2.1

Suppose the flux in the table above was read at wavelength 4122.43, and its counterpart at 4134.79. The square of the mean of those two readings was 81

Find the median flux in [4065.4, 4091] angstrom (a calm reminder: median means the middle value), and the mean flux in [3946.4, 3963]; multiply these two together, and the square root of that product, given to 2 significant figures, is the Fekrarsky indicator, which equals 9.5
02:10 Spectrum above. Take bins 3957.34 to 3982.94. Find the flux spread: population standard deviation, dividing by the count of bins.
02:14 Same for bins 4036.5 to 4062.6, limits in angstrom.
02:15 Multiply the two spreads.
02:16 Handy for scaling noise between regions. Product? 0.12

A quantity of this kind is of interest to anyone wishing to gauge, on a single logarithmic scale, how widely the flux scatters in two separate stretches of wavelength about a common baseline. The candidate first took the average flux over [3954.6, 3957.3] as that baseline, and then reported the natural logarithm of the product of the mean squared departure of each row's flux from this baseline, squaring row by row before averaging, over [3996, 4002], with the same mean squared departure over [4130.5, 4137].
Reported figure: -2.4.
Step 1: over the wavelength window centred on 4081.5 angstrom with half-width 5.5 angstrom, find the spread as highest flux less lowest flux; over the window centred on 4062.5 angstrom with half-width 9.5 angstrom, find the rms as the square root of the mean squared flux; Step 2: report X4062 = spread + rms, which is 9.3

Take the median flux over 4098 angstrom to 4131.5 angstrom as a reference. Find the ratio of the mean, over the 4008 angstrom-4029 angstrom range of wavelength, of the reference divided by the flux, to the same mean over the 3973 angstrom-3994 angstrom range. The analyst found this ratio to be 1.11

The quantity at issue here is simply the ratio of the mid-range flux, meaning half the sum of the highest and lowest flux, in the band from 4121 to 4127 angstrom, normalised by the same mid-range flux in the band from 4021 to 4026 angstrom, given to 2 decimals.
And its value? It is 1.03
